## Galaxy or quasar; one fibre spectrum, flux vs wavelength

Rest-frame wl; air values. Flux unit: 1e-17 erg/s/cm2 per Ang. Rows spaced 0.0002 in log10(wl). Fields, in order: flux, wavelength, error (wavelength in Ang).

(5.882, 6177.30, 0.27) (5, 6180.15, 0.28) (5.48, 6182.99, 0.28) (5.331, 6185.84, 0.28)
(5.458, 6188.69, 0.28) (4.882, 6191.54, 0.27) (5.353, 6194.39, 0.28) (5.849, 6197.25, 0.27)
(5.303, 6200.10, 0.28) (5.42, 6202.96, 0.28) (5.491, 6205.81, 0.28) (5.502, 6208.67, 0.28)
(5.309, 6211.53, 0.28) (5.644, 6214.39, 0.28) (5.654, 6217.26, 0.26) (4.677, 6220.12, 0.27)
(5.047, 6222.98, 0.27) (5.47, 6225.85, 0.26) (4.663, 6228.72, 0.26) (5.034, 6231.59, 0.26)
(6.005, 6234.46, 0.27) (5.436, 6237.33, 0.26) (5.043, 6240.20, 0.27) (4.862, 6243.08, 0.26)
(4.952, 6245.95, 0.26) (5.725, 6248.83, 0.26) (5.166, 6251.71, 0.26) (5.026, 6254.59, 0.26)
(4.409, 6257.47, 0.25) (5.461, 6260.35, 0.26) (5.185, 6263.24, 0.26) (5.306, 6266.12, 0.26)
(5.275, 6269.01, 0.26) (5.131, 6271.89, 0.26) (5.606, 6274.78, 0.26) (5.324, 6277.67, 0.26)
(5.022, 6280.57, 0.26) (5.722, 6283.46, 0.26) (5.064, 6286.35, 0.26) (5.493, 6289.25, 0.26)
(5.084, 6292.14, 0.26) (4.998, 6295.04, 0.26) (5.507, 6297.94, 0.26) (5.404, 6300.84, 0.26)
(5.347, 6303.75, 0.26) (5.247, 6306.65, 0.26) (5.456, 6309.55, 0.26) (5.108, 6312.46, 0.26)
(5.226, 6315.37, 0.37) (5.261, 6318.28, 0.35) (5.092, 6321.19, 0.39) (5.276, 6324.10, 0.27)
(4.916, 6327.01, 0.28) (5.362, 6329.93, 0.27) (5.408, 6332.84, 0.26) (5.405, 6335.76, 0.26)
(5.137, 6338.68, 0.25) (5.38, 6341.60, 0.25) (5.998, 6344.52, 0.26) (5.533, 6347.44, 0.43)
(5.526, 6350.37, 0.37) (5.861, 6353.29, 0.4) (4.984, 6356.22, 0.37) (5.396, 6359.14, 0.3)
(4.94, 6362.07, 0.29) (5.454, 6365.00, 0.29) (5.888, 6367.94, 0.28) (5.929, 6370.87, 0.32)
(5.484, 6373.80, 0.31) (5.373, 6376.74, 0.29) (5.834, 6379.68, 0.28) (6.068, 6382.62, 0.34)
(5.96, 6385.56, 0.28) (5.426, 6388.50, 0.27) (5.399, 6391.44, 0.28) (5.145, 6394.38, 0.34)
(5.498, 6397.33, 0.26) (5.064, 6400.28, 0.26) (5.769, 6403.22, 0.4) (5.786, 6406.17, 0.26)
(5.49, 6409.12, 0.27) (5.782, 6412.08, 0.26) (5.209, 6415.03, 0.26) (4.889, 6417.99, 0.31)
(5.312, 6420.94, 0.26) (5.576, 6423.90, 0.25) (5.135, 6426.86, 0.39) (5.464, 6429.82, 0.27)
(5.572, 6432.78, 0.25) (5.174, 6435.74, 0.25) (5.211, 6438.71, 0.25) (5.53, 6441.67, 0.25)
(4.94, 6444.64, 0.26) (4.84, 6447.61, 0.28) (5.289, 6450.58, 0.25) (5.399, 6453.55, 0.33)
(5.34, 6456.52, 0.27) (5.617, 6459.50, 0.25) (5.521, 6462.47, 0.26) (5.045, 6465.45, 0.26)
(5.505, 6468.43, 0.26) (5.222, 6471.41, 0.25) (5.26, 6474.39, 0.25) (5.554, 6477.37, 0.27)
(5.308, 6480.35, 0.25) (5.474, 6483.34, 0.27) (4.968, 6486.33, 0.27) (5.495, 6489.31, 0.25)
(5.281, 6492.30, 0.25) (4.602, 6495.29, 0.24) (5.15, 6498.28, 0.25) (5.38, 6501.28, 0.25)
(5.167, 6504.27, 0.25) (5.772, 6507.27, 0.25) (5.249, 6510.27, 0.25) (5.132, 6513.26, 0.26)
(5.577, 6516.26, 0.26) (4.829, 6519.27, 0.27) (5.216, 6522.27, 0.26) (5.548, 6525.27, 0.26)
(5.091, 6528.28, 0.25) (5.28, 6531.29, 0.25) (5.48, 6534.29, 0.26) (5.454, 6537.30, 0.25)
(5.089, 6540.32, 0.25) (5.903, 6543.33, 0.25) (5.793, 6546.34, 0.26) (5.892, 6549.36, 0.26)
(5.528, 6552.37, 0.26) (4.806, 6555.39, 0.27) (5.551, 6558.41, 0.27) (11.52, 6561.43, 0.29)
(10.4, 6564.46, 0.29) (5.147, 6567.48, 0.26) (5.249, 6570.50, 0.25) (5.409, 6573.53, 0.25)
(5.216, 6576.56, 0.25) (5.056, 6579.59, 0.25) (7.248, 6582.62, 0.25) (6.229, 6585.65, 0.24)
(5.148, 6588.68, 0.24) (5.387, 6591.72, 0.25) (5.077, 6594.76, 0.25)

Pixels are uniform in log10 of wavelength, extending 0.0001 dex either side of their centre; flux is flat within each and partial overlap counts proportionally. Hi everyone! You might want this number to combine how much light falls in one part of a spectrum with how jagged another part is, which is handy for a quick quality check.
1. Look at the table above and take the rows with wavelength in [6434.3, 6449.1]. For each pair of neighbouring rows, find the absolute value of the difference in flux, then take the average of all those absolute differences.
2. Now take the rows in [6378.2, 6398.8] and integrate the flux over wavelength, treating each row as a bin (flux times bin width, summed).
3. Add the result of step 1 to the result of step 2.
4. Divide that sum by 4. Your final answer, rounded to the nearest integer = 29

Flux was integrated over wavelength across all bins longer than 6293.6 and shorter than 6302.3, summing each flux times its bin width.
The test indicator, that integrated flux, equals 46.1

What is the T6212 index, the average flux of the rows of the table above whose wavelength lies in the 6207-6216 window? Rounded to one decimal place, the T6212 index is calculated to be 5.5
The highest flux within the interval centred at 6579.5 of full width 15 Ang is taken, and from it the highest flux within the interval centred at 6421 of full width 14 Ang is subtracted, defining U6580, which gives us 1.7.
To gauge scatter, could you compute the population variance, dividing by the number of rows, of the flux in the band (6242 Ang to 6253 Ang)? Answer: 0.11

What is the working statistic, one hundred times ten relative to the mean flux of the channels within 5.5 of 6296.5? 190.5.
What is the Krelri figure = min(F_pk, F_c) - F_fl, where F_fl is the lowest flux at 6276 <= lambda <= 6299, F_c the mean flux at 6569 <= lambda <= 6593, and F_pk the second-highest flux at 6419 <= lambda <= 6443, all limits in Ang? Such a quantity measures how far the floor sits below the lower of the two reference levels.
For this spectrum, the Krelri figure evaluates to 0.57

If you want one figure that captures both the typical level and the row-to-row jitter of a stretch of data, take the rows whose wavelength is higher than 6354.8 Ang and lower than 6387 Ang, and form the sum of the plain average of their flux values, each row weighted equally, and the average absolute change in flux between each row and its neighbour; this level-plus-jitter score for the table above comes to 5.90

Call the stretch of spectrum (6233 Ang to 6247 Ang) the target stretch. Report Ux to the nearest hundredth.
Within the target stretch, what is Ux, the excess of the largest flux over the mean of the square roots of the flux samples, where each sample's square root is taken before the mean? 3.71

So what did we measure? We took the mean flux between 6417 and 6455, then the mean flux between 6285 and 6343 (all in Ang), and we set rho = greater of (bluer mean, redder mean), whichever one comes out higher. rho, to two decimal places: 5.26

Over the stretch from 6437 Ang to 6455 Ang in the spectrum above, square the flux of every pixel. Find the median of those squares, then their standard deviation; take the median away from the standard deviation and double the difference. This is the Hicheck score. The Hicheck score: -50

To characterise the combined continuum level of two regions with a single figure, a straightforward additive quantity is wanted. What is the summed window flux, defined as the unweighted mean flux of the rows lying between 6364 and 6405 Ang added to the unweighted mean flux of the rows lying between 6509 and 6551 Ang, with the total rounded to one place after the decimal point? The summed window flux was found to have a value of 11.0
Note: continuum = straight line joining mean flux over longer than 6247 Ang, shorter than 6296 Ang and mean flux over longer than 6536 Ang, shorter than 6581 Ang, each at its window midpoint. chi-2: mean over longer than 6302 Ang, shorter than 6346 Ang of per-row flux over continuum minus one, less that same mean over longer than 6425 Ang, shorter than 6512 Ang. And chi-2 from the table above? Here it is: 0.079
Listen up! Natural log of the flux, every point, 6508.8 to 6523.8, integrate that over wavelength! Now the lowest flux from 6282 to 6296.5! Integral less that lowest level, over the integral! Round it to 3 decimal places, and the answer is 0.798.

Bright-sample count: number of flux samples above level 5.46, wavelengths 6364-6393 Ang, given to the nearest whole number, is 6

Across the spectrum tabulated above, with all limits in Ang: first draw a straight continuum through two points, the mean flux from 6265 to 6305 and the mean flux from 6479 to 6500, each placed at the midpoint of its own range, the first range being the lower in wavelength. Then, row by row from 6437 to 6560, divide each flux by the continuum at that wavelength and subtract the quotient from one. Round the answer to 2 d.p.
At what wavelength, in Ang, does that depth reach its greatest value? 6495.29 Ang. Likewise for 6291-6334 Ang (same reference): 6327.01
